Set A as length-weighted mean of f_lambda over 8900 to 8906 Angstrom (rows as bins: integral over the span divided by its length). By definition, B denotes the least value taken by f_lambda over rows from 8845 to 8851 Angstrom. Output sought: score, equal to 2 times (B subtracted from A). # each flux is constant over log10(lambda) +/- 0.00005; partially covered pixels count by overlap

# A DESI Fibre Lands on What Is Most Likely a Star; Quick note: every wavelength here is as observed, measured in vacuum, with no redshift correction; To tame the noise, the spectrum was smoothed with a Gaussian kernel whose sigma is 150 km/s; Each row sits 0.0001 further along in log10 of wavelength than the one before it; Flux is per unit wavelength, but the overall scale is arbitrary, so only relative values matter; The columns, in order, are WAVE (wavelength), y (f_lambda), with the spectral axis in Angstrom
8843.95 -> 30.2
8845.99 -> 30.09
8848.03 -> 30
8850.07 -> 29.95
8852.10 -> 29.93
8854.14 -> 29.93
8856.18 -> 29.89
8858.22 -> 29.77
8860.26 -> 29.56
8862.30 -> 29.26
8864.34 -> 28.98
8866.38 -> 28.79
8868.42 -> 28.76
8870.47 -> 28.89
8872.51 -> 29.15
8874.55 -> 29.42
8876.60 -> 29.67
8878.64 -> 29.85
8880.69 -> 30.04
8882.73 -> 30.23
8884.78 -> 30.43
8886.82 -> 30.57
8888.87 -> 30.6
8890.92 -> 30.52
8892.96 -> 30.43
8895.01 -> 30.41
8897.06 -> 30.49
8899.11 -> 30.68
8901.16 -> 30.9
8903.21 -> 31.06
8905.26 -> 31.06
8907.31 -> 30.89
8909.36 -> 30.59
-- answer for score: 2.1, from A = 31.0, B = 29.95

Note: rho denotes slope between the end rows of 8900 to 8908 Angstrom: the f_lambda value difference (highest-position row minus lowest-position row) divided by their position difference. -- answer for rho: 0.00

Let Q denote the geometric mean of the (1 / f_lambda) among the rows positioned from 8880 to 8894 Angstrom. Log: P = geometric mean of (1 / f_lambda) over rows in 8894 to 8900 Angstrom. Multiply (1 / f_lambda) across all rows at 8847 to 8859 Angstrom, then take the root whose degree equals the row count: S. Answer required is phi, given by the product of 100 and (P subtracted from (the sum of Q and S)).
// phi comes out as 3.36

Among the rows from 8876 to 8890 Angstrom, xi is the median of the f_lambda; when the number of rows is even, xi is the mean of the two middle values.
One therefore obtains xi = 30.2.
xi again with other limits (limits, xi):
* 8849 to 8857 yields 29.9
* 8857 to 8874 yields 29.1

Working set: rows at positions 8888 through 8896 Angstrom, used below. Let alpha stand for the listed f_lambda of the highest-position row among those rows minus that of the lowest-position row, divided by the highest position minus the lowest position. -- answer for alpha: -0.03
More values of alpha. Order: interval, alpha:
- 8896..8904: 0.09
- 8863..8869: -0.05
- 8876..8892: 0.06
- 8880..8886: 0.10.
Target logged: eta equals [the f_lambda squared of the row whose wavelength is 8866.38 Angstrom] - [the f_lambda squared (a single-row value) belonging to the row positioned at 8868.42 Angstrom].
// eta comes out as 2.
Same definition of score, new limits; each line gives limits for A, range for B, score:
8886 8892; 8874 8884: 2.3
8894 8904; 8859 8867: 3.8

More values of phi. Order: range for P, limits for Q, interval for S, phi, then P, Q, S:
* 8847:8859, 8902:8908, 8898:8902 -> 3.13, 0.0334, 0.0323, 0.0325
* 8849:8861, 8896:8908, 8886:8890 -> 3.16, 0.0335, 0.0324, 0.0327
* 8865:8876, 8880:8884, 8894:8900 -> 3.15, 0.0345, 0.0332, 0.0328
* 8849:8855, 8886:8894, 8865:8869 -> 3.41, 0.0334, 0.0328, 0.0348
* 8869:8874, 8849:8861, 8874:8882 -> 3.27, 0.0345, 0.0335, 0.0336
